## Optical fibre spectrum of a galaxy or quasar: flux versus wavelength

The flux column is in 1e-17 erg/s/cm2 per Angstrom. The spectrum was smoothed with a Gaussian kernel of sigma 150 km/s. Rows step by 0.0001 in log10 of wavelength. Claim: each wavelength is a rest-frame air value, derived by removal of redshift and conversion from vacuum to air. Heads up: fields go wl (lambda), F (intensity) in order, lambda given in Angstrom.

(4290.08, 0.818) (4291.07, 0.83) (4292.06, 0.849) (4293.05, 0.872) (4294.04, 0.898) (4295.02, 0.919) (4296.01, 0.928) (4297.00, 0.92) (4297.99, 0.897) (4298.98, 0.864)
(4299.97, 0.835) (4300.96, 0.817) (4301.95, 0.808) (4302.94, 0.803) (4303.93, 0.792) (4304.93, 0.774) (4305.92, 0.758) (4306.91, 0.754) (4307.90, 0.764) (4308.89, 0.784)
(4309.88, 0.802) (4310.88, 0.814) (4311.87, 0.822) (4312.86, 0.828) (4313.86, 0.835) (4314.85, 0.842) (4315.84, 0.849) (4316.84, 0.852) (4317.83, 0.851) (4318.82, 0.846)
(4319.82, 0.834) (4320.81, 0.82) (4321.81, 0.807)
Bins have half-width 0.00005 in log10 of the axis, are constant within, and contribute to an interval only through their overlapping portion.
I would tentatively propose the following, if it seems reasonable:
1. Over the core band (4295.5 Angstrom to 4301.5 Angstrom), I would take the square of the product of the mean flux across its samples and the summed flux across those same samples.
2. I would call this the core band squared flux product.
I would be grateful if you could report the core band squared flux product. 21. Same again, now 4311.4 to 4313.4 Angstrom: 2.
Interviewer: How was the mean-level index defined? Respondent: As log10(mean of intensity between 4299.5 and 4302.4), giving -0.086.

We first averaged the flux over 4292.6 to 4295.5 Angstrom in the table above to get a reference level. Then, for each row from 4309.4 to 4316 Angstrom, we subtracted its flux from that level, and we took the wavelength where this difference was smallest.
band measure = 4315.84 Angstrom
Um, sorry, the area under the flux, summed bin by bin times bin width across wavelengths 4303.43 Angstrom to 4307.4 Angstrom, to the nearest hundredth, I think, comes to 3.05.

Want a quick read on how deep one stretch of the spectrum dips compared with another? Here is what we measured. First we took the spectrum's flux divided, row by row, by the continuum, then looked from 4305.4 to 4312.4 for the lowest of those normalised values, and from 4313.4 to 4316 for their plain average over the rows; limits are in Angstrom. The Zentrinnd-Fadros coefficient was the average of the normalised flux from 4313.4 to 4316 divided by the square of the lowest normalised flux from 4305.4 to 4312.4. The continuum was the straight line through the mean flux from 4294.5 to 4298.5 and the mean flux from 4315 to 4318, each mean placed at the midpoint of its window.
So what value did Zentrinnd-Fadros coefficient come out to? 1.35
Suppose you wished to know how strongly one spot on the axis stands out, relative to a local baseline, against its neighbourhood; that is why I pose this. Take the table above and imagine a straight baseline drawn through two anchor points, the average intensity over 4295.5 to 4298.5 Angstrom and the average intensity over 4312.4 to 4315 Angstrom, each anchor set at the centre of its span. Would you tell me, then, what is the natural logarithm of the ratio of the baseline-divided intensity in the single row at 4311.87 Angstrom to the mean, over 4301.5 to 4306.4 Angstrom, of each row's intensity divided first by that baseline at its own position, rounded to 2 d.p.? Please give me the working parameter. 0.09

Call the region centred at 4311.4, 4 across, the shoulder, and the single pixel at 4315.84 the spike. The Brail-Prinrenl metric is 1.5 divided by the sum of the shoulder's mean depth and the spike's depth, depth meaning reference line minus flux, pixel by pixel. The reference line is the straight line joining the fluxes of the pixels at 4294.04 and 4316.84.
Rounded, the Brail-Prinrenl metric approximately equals 29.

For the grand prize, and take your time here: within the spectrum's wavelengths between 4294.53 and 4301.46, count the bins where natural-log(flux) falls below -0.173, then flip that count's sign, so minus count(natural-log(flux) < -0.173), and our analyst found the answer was -2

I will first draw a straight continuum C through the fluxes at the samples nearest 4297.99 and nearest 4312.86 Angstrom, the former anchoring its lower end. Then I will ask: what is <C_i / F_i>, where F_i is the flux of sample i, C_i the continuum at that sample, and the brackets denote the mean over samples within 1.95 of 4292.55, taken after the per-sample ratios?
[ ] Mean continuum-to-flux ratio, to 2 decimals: 1.07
